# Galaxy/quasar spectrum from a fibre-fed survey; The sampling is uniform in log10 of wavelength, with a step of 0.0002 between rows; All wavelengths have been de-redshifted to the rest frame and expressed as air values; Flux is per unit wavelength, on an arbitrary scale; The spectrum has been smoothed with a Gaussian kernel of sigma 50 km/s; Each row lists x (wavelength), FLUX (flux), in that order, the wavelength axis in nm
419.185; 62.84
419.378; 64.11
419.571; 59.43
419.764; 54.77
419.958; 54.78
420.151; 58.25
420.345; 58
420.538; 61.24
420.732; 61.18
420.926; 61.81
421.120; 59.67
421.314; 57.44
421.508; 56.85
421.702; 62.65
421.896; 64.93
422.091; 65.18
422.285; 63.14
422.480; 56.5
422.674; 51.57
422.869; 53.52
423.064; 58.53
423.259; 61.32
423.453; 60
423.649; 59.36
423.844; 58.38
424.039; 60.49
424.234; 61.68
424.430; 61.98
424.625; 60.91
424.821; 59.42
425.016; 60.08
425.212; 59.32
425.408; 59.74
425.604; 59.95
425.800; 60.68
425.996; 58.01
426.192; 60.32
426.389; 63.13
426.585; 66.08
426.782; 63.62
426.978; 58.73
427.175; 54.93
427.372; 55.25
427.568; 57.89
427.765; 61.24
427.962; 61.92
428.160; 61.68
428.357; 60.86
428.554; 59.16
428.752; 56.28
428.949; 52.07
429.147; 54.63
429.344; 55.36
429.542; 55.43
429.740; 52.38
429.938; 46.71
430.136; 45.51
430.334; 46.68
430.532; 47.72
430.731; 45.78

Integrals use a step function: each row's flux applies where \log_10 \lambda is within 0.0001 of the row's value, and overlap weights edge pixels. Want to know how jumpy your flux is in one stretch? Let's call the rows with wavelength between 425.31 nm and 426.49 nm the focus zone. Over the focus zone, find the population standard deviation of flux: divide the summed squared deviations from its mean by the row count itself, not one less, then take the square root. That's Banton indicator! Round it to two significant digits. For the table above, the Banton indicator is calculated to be 1.5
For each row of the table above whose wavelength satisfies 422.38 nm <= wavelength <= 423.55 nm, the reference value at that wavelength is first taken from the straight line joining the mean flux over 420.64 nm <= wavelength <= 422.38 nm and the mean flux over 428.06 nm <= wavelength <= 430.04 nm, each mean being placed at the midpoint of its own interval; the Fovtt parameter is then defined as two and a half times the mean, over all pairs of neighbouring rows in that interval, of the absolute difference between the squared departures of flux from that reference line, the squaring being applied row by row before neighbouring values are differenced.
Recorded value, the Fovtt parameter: 71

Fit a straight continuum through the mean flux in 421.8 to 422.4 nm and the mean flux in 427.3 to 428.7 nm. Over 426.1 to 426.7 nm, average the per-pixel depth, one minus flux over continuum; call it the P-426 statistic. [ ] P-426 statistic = -0.04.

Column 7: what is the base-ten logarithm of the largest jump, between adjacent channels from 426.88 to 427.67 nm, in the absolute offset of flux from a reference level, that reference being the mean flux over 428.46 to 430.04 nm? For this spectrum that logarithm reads 0.58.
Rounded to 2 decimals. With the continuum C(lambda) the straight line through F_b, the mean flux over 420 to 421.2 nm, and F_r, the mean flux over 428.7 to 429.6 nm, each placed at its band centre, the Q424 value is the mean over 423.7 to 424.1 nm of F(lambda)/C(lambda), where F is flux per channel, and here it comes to 1.03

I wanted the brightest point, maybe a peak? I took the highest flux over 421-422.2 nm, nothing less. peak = 65.18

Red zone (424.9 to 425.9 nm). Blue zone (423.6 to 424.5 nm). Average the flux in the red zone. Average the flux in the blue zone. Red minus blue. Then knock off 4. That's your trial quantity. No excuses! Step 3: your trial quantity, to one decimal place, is -4.4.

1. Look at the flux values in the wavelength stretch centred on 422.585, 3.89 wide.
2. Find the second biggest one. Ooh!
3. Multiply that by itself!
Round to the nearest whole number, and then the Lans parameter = 4216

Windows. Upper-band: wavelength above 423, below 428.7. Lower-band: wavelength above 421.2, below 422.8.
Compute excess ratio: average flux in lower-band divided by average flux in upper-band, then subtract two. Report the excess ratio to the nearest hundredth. -1.01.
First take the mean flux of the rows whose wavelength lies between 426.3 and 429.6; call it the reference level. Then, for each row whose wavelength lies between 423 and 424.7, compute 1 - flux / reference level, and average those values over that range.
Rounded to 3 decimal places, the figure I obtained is -0.027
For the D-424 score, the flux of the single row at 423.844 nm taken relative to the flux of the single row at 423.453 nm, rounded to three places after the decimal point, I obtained 0.973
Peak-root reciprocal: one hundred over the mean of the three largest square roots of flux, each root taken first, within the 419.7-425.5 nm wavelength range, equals 12.5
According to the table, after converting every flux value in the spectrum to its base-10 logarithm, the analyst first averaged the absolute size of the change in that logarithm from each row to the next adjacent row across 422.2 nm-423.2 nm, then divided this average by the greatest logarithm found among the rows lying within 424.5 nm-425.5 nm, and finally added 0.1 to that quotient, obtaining 0.120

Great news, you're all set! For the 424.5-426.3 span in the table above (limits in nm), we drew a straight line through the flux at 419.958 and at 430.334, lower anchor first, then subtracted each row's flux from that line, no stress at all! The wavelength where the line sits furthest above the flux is 425.996 nm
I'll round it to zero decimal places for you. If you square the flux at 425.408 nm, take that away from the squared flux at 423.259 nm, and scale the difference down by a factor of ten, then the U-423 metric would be 19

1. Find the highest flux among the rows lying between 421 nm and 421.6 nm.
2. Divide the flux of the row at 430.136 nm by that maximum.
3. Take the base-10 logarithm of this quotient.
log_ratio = -0.12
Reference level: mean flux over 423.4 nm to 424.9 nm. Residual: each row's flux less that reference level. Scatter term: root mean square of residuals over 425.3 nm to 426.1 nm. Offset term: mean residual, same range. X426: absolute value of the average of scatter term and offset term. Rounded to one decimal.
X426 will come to 0.3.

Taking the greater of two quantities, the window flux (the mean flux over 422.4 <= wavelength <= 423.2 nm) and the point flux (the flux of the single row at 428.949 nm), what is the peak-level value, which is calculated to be 55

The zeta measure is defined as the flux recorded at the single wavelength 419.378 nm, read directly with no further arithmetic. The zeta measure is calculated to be 64.11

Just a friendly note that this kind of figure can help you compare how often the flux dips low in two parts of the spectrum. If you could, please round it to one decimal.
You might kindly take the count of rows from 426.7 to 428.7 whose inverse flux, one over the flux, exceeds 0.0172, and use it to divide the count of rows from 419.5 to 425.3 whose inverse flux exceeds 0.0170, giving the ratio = 3.7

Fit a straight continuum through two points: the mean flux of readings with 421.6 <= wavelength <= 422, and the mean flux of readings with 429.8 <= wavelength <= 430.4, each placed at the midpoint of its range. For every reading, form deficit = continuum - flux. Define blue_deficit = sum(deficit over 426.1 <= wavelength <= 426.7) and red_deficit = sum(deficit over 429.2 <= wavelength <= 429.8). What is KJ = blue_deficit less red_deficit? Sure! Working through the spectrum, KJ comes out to -7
